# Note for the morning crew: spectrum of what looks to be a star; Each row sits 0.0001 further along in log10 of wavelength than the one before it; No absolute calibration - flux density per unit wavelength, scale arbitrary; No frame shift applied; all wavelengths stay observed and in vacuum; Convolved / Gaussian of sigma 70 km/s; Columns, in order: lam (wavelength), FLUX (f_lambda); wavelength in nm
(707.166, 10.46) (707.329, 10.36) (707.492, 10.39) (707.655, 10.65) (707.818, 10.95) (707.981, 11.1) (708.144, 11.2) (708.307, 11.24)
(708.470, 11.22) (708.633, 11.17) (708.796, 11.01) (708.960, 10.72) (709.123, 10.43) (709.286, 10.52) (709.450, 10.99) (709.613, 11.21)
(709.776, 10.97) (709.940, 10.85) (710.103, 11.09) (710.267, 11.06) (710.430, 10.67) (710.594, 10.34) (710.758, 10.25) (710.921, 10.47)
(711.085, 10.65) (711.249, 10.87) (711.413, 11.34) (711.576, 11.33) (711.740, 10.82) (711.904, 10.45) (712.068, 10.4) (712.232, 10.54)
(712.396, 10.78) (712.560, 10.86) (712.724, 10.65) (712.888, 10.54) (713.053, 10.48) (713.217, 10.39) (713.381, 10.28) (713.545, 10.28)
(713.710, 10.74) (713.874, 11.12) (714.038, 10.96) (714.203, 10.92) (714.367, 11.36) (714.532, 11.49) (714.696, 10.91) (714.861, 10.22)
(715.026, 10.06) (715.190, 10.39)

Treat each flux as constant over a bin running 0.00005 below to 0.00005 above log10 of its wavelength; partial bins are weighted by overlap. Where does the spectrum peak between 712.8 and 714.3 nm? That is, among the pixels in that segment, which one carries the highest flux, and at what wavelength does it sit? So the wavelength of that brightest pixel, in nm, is 713.874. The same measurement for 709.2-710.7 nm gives 709.613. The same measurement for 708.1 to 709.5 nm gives 708.307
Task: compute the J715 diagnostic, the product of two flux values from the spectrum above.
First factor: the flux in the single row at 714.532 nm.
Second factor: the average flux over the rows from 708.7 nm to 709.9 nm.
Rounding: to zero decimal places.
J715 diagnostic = 125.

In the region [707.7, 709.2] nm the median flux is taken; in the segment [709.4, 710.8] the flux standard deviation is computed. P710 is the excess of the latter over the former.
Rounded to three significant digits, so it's -10.8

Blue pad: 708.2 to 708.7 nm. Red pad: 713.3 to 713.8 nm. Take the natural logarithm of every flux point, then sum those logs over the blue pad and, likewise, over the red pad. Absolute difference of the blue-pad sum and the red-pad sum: 0.2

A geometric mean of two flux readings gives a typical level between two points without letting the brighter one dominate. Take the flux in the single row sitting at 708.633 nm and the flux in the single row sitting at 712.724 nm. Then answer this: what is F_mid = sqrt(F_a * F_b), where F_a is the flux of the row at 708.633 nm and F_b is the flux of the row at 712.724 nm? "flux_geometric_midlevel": 10.91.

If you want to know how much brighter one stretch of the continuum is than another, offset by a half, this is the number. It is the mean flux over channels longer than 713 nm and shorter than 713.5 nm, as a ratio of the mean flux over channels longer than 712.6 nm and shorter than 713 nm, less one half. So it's 0.480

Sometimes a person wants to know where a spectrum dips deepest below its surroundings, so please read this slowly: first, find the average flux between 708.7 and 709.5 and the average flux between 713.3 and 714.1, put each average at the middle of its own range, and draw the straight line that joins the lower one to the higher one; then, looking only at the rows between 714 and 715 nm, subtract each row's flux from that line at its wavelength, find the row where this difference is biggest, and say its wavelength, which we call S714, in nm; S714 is 714.861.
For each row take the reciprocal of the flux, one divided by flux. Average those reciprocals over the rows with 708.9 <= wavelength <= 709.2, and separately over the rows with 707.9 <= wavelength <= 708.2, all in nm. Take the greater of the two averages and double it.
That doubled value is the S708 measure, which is 0.189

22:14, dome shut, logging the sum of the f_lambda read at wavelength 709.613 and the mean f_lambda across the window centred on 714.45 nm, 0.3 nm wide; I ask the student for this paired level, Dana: 22.6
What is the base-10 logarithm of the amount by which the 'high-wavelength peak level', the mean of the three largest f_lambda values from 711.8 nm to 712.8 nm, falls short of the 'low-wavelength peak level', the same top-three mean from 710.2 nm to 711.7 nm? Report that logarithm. -0.32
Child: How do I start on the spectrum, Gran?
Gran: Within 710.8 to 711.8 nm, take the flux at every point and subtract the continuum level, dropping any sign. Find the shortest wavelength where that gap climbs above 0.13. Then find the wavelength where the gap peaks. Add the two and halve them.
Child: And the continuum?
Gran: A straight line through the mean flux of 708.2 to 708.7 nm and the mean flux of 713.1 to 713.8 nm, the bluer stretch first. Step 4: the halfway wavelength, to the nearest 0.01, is 711.25 nm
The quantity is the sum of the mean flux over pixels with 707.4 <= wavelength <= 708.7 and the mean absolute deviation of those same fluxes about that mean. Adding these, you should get 11.23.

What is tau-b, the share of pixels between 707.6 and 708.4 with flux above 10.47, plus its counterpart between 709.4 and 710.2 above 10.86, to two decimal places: 1.80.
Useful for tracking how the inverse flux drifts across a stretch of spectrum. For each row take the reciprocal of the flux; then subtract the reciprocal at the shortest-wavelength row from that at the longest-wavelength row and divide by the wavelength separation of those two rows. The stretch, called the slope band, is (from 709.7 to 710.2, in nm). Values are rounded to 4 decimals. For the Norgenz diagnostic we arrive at -0.0030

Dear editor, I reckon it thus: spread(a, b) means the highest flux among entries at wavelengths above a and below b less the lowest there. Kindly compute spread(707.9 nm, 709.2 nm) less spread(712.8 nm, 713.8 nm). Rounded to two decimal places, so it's 0.35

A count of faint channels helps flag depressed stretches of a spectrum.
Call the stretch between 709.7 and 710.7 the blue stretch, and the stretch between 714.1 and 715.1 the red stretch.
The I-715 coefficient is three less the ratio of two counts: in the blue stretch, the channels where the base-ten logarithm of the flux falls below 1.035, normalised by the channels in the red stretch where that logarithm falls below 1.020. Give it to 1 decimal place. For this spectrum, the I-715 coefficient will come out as 2.0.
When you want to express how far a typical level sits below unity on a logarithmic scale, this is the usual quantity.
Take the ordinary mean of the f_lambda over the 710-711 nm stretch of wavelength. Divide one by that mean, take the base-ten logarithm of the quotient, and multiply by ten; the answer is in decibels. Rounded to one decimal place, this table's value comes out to -10.3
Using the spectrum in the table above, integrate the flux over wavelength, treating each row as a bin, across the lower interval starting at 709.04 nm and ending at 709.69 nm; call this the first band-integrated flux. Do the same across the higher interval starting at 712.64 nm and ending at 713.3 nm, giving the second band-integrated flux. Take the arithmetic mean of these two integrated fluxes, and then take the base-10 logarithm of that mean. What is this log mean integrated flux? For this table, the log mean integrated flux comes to 0.844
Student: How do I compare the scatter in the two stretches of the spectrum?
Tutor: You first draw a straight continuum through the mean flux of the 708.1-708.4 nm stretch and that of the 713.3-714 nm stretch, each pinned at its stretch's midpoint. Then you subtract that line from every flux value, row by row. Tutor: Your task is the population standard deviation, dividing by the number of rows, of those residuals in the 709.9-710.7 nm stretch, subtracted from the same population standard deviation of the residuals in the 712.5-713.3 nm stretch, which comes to -0.12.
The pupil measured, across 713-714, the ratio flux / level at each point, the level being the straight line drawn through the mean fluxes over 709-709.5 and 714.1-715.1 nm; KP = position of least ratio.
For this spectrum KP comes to 713.545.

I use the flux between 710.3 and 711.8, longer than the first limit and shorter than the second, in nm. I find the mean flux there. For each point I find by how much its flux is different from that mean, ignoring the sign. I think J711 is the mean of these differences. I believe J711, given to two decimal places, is 0.30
